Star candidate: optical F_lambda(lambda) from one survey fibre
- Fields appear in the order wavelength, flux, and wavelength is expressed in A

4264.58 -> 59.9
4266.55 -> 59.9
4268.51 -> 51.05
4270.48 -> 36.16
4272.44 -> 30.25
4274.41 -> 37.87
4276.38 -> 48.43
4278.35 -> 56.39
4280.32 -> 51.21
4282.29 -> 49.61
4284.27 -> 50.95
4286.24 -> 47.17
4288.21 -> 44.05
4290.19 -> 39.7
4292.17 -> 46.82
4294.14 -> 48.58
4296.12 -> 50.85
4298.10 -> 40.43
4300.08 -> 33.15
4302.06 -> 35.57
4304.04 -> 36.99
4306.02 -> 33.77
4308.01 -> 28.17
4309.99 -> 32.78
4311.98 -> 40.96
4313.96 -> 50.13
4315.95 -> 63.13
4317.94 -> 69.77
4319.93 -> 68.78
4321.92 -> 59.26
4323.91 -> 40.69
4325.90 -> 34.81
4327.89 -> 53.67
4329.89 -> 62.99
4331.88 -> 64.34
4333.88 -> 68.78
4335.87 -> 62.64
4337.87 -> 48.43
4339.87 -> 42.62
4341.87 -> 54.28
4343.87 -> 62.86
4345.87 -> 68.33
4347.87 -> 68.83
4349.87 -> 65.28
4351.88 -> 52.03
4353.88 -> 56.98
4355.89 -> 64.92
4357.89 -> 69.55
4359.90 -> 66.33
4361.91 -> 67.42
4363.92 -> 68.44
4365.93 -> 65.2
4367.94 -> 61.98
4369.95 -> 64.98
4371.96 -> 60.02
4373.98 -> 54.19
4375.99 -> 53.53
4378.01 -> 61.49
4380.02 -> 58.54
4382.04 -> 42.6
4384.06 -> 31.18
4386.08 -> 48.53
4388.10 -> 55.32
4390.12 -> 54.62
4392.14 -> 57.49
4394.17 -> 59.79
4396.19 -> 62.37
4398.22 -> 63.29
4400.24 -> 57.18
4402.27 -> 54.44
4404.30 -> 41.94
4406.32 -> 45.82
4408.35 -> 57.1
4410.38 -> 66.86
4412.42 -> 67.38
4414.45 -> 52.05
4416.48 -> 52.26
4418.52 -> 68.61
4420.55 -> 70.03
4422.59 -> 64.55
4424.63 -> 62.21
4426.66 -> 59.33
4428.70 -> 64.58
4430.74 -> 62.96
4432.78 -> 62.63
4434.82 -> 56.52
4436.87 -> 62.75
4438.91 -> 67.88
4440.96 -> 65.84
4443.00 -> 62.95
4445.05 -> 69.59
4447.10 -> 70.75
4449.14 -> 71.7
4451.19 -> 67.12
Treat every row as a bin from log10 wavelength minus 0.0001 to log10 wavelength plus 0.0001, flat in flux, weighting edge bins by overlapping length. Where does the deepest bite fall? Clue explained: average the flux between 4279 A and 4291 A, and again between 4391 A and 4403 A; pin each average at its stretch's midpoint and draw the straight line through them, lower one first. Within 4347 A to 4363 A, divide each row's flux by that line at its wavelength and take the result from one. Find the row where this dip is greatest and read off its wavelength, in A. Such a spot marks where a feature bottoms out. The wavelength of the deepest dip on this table 4351.88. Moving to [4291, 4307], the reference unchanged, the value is 4300.08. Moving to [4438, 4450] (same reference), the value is 4443.00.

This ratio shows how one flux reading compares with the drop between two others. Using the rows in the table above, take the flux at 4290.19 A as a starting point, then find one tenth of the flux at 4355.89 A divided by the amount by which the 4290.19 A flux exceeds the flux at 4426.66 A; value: -0.33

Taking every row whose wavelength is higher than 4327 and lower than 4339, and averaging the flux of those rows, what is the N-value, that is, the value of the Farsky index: 60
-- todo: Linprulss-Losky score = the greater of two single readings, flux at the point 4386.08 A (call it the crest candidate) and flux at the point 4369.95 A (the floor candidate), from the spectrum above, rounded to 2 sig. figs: 65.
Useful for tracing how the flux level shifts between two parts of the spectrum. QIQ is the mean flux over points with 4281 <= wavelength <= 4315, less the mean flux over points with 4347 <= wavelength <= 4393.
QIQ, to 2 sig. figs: -17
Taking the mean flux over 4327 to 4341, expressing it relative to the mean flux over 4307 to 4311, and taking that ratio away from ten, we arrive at 8.1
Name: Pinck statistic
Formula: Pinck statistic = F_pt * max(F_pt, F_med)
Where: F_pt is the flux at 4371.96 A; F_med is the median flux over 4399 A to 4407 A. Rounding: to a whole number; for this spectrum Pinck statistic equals 3602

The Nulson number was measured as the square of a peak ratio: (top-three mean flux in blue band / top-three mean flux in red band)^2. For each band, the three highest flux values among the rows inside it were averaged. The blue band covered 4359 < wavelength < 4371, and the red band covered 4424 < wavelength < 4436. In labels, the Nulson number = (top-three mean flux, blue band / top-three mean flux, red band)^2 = 1.1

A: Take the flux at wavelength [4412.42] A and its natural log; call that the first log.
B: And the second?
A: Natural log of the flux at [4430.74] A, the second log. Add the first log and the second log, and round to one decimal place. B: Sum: 8.4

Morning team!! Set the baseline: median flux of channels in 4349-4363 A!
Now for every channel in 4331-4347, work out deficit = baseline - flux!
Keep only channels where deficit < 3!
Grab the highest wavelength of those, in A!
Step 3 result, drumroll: 4345.87 A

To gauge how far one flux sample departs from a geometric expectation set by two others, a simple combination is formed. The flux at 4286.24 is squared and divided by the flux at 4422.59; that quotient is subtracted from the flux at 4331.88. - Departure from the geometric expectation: 30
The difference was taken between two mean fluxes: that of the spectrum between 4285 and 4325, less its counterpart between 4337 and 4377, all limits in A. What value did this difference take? -15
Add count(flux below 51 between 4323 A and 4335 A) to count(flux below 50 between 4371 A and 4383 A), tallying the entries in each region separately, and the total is 3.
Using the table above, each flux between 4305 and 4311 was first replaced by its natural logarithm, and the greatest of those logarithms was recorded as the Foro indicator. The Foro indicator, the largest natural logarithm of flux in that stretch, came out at 3.52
